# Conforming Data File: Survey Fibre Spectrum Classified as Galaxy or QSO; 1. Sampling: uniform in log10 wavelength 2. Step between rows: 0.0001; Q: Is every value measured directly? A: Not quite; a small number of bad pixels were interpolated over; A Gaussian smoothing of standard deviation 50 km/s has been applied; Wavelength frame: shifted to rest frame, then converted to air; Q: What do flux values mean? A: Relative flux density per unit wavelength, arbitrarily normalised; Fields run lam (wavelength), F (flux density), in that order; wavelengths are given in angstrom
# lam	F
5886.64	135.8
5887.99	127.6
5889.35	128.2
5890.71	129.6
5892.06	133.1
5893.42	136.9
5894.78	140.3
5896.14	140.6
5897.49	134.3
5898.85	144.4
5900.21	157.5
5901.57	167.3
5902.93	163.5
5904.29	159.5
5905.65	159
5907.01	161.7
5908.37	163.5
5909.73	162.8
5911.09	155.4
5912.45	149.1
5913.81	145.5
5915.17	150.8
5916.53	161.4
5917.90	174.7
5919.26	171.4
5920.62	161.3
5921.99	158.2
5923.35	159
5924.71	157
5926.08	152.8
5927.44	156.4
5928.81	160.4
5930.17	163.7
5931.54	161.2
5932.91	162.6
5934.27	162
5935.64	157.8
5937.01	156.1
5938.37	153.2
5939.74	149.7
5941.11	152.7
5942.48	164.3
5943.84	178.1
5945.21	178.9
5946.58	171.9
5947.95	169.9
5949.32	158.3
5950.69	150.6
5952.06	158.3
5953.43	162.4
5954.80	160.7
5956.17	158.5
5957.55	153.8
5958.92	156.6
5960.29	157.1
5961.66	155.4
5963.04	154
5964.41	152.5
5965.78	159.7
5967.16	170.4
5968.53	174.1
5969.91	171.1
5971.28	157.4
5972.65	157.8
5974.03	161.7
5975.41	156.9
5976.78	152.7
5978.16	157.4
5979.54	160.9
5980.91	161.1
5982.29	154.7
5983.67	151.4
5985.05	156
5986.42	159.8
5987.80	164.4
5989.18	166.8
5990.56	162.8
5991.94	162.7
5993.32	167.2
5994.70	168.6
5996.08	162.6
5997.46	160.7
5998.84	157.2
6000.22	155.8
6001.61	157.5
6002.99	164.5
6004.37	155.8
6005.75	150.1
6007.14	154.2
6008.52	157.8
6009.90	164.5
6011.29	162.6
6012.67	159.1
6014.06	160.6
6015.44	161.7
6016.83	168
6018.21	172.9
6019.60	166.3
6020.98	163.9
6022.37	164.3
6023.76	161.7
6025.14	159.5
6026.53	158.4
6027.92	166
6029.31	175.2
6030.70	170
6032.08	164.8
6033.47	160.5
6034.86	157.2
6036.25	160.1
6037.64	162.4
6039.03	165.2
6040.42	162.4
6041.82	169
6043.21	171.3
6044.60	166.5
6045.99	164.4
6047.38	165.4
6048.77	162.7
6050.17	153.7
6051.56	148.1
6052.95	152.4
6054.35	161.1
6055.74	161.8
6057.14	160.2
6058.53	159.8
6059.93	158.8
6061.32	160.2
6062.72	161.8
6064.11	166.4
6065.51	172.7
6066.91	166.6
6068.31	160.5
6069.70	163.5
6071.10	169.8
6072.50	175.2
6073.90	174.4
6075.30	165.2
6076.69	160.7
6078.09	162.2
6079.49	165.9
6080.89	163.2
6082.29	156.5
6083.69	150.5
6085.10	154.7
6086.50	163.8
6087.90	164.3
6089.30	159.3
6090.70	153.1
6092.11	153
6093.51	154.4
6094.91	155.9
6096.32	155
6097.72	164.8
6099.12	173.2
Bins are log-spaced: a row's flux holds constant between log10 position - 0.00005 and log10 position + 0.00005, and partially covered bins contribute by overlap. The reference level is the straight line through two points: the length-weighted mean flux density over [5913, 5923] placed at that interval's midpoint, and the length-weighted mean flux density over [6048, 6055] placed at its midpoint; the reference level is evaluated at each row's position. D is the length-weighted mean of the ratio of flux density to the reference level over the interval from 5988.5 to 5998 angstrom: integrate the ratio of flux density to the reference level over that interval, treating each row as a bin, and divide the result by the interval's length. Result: 1.04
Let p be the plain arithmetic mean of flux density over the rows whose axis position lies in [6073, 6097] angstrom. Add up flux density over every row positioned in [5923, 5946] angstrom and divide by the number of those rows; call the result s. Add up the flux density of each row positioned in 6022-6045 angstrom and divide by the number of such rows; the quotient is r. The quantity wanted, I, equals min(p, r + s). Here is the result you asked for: 160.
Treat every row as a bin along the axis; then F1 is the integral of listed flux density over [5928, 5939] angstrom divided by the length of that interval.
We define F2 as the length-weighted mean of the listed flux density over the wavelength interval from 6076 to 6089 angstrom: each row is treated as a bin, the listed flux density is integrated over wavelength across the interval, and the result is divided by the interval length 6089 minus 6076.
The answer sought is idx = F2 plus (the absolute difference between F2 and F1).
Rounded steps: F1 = 160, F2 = 160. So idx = 161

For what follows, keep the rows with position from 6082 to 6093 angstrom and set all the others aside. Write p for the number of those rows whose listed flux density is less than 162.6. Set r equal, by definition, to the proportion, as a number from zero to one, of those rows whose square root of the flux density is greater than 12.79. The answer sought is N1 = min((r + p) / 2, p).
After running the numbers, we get 3.1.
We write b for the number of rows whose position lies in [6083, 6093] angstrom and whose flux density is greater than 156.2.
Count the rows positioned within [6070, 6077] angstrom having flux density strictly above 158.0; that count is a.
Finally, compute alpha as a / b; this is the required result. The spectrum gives 1.7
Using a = 5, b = 3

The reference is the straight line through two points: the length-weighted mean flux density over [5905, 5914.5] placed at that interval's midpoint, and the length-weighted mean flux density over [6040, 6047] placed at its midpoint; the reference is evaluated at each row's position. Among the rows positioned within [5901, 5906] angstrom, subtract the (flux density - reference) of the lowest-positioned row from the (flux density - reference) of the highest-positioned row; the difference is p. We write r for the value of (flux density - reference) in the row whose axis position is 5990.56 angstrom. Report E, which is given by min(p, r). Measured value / -9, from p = -9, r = 0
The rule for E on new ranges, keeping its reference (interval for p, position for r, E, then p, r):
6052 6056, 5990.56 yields 0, 9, 0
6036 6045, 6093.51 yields -16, 6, -16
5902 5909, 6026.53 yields -7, 0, -7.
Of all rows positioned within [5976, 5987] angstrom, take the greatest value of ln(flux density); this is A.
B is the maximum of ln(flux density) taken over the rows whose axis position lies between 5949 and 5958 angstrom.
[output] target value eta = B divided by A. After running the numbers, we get 1.00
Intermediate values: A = 5.08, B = 5.09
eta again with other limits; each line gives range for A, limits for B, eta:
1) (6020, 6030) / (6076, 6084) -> 0.99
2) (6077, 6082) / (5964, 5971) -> 1.01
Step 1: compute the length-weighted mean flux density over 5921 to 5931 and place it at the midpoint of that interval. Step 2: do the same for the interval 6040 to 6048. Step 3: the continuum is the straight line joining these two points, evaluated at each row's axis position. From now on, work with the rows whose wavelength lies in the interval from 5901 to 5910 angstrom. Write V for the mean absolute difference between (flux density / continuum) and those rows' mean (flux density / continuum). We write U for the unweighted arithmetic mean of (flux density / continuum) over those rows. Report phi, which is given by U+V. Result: 1.05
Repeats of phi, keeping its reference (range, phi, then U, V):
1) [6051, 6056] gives 0.96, 0.93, 0.033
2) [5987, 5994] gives 1.02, 1.01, 0.011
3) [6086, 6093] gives 0.96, 0.93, 0.027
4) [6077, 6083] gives 0.97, 0.96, 0.017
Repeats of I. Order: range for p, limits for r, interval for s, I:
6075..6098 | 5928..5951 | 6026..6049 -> 159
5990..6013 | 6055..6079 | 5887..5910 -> 160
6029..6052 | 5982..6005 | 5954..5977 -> 163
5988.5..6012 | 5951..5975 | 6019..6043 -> 161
